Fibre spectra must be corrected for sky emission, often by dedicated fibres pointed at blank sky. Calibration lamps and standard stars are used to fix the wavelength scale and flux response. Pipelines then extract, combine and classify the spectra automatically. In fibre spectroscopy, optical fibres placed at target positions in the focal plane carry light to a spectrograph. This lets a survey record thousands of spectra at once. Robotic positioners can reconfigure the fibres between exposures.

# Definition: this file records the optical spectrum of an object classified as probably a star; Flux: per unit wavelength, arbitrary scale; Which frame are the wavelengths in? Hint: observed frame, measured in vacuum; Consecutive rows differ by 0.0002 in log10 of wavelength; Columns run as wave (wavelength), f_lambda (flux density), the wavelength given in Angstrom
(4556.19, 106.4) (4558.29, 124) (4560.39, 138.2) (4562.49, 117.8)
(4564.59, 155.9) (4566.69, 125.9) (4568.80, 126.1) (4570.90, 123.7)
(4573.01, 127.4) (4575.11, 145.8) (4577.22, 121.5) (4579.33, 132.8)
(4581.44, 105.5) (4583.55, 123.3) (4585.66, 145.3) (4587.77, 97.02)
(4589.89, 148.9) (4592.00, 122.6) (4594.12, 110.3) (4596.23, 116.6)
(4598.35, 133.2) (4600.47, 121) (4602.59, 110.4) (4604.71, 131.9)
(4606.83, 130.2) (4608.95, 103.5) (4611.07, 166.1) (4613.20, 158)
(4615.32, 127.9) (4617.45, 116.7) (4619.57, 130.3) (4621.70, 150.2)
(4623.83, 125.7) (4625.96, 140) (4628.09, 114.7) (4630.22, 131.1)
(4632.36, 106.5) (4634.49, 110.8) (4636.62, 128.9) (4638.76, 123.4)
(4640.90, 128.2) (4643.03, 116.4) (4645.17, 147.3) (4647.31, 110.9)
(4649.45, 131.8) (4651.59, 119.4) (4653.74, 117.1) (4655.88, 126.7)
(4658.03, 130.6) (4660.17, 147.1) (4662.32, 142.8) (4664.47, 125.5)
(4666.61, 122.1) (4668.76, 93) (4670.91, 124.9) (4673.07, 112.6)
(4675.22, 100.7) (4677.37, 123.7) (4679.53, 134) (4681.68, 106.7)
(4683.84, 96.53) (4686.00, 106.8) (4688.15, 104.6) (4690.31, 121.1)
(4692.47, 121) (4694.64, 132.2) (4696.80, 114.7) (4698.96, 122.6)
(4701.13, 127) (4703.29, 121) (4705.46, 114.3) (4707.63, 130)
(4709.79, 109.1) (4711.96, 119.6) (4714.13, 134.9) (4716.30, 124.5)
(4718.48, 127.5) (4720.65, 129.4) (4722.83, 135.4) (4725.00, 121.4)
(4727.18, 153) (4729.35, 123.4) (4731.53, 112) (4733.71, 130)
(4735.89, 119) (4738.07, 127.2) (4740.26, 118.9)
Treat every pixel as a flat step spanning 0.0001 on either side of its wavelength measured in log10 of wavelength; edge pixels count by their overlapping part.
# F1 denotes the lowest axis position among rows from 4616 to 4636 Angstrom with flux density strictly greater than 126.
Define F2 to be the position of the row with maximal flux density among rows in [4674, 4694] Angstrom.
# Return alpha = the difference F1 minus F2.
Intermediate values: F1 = 4619.57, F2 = 4679.53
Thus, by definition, -60.0 Angstrom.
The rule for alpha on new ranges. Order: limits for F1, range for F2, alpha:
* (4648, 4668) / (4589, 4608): 59.6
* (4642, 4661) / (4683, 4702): -49.5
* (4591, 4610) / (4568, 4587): 23.2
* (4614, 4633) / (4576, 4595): 25.4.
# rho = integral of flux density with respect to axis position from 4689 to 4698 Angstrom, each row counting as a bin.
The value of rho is 1096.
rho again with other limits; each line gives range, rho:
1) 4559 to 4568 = 1204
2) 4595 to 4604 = 1085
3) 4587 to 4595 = 965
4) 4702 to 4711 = 1070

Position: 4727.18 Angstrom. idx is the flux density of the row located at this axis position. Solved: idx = 153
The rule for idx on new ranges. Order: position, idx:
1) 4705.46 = 114.3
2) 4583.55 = 123.3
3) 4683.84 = 96.53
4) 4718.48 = 127.5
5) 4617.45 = 116.7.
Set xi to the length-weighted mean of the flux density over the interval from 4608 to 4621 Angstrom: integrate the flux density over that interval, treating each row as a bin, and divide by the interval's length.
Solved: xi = 134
